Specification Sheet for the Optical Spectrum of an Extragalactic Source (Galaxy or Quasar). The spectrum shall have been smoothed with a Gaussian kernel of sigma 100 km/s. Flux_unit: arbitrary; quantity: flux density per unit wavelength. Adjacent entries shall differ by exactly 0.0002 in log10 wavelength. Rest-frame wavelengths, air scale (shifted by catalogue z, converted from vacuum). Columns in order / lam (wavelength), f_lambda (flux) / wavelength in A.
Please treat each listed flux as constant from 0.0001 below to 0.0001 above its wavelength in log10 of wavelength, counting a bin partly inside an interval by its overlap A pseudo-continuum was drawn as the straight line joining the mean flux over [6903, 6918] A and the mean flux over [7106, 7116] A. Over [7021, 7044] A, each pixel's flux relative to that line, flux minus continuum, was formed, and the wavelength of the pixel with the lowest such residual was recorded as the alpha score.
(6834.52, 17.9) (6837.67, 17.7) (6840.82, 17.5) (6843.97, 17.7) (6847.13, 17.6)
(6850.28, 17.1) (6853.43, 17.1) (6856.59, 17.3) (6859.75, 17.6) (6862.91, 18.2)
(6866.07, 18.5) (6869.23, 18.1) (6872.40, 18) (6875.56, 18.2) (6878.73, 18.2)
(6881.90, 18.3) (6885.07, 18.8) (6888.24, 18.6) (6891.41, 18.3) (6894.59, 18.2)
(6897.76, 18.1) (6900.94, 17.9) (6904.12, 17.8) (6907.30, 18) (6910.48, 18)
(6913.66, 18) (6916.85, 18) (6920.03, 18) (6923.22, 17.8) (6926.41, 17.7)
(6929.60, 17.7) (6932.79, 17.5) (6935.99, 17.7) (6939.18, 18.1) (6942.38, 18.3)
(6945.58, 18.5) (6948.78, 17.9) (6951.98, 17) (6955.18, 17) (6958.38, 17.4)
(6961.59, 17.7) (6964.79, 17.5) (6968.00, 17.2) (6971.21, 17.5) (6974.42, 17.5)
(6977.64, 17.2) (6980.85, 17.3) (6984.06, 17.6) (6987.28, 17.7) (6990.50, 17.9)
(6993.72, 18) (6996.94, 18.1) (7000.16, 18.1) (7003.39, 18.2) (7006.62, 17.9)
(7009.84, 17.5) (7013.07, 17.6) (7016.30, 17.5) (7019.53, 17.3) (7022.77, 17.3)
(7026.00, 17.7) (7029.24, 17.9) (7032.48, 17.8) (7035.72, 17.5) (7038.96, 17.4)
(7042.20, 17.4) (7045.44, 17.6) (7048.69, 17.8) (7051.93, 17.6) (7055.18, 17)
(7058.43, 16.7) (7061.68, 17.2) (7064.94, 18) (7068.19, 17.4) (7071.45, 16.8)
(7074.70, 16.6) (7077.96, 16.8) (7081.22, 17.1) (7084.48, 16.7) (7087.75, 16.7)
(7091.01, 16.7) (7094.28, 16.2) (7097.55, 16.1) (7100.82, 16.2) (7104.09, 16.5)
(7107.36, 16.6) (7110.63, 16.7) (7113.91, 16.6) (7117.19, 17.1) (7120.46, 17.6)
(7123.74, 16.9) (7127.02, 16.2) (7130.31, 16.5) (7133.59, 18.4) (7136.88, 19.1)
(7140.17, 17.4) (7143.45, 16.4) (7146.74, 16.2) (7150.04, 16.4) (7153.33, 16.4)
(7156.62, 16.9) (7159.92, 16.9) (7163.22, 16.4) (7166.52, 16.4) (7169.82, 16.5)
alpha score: 7022.77 A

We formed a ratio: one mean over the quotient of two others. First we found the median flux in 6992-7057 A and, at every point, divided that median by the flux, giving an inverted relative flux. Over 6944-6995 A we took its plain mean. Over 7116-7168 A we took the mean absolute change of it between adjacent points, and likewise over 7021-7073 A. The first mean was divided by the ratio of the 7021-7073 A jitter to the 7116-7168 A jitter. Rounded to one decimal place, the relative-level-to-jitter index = 1.8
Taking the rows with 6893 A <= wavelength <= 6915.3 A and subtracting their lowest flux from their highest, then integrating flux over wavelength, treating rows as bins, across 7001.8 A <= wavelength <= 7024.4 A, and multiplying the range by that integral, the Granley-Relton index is 159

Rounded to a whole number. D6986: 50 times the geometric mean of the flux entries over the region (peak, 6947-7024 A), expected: 879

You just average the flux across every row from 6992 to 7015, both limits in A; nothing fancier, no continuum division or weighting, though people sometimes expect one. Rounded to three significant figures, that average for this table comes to 17.9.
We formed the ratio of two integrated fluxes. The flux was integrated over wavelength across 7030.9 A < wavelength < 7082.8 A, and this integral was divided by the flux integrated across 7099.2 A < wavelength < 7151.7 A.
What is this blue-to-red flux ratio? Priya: 1.01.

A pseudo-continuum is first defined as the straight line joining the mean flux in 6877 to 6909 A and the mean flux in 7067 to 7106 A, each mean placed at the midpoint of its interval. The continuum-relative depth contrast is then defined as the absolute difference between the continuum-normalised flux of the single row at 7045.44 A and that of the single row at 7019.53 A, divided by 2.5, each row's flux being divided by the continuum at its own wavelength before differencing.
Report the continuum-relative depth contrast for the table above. 0.012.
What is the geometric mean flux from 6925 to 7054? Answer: 17.6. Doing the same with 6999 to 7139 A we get 17.2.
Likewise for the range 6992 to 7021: 17.8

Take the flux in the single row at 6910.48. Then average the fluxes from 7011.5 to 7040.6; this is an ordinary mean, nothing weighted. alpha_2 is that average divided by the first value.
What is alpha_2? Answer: 0.975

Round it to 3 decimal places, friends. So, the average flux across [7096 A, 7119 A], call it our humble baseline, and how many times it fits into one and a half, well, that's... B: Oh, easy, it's 0.091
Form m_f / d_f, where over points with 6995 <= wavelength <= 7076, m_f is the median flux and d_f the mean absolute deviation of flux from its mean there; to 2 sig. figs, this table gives 53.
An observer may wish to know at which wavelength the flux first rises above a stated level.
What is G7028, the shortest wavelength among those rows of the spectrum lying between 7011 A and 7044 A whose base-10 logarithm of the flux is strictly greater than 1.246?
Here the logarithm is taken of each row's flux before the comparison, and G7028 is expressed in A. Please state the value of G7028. 7026.00 A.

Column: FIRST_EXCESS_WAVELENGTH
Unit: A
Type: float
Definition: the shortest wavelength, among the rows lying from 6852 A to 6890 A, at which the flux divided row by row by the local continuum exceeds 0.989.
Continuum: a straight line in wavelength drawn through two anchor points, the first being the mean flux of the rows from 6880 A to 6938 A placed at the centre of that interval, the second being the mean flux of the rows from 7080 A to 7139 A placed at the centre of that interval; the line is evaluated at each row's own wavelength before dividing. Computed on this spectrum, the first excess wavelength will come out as 6862.91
